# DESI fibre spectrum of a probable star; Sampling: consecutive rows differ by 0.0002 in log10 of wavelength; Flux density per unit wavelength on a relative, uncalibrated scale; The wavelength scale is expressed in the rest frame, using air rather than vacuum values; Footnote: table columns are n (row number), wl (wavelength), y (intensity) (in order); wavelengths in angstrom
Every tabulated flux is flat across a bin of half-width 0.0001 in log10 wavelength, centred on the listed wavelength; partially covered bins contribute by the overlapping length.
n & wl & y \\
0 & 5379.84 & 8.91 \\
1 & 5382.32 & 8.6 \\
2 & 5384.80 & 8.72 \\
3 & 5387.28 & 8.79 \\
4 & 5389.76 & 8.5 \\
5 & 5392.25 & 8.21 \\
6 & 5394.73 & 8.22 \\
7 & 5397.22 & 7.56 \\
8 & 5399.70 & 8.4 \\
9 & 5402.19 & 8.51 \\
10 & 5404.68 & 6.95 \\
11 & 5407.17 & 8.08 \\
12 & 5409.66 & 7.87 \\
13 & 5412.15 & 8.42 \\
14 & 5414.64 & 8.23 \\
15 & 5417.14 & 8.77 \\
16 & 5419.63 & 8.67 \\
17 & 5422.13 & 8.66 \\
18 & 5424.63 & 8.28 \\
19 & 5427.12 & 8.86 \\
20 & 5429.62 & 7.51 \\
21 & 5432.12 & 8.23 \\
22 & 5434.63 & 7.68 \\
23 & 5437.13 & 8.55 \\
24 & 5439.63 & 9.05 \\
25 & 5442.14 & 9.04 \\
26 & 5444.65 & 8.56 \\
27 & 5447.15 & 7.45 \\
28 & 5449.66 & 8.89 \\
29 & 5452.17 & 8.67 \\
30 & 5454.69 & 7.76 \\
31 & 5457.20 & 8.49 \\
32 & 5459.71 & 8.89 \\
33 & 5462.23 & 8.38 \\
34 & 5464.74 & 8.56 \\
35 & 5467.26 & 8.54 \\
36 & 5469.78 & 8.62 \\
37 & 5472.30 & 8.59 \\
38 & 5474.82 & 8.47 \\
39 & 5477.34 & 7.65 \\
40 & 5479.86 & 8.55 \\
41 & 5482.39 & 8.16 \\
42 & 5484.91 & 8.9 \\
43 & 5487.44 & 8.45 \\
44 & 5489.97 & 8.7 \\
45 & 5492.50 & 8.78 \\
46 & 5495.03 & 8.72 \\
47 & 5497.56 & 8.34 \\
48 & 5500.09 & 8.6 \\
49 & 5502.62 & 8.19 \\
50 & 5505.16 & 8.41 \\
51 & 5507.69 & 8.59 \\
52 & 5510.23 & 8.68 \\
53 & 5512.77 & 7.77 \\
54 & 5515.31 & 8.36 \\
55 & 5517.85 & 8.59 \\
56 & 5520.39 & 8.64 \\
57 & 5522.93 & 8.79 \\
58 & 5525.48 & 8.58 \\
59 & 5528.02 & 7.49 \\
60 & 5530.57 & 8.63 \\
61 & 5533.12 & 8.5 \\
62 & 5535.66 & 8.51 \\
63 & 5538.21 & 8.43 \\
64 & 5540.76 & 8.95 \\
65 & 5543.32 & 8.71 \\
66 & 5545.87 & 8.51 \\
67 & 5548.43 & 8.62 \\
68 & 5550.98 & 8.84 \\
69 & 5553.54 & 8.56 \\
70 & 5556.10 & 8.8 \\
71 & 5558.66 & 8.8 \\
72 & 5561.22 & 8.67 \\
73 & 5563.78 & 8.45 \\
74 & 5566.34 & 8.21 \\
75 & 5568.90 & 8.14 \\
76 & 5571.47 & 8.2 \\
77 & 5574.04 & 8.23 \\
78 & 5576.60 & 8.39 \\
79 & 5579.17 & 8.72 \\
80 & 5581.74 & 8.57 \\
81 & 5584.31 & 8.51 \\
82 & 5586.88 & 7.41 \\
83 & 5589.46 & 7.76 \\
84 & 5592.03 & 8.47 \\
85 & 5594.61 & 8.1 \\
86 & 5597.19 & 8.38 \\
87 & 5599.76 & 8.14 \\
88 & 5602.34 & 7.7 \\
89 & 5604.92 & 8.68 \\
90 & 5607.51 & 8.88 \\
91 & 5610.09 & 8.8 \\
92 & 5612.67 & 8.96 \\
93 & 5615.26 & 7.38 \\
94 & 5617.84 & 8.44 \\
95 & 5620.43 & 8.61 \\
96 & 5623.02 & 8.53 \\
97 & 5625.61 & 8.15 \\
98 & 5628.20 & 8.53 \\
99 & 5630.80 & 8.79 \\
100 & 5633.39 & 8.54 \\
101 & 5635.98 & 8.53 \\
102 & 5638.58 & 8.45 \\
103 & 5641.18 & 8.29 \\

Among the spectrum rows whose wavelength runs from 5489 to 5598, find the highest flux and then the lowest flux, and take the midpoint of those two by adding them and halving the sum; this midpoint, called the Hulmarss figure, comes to 8.18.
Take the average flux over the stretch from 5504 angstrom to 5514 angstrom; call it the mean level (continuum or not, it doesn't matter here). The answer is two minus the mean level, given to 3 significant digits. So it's -6.36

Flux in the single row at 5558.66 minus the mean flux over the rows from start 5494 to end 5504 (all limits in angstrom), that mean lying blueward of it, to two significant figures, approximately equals 0.34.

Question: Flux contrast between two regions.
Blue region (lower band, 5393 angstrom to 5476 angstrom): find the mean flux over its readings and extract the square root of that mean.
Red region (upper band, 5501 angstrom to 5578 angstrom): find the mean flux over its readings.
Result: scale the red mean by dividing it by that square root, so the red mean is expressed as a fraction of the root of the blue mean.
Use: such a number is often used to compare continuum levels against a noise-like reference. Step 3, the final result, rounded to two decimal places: 2.93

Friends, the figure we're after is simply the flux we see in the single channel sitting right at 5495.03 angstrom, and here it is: 8.72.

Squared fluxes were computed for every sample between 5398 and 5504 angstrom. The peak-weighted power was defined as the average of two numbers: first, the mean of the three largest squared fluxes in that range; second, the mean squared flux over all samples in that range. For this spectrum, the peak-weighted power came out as 75.8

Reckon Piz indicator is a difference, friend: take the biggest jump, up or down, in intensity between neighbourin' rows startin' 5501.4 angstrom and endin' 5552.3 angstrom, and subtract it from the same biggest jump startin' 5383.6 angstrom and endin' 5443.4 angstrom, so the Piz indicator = 0.42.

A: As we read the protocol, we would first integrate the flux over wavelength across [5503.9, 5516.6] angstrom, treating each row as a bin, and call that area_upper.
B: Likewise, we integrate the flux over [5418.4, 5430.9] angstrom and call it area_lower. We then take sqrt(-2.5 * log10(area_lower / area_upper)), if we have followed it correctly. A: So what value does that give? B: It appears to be 0.11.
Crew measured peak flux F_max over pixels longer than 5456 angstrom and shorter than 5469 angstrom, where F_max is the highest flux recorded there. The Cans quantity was 8.89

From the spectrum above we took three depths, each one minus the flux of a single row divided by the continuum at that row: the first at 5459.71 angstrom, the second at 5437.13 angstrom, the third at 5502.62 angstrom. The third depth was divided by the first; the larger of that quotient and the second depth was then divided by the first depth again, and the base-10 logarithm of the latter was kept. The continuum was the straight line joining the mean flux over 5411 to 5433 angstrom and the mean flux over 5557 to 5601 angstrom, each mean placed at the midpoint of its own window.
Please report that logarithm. -0.52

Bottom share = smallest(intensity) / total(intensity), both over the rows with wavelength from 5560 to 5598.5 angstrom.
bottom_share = 0.0597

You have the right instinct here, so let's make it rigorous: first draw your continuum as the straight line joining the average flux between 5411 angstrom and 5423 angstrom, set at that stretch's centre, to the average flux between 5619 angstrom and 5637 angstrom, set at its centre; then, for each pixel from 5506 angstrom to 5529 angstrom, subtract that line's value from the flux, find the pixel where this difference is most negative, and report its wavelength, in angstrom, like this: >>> 5528.02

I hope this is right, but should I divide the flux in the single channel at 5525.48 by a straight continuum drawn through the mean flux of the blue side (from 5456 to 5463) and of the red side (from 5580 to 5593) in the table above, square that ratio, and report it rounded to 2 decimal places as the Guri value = 1.05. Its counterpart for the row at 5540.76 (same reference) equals 1.16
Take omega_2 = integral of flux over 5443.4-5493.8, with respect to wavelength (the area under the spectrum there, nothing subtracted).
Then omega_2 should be 426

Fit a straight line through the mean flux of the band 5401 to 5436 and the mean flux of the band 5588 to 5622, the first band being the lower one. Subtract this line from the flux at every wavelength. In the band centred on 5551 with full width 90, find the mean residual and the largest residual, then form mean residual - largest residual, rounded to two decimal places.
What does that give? -0.52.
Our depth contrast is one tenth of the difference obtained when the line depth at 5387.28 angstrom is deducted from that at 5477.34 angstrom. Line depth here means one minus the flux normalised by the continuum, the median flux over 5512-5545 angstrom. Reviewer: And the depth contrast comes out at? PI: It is 0.013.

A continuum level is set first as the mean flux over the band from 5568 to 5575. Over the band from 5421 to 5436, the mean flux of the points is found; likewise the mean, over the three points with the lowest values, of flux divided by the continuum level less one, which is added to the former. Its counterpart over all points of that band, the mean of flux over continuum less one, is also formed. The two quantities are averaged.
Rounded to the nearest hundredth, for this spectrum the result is 4.08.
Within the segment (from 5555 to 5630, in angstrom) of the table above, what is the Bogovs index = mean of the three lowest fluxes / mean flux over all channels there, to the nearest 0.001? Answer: 0.896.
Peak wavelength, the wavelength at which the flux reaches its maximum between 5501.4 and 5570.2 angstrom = 5540.76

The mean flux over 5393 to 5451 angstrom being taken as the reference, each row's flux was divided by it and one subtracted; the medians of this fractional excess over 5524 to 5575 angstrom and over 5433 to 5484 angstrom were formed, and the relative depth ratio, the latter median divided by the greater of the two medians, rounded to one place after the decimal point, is 1.0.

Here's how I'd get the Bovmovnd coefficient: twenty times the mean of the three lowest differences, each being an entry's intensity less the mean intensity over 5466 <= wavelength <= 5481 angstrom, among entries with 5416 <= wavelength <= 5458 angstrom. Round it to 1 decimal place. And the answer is -17.1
